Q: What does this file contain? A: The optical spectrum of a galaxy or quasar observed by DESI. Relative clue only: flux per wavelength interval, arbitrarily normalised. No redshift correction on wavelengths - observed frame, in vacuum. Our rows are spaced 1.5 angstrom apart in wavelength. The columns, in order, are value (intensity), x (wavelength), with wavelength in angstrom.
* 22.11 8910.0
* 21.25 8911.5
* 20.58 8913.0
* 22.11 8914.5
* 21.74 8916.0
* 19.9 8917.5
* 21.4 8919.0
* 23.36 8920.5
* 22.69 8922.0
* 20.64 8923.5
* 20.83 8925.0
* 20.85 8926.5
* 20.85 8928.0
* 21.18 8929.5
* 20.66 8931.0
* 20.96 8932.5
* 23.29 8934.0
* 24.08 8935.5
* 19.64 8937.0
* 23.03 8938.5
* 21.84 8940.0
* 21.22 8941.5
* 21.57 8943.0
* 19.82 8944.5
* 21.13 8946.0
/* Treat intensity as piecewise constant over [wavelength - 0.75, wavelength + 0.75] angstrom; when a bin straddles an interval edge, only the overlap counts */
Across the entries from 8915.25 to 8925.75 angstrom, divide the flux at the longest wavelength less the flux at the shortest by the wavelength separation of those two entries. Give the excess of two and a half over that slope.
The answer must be 2.6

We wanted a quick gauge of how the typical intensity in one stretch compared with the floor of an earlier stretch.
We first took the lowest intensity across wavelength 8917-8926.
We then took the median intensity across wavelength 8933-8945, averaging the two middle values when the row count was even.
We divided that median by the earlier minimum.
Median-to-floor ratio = 1.09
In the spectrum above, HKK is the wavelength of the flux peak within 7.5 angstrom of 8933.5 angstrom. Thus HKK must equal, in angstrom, 8935.5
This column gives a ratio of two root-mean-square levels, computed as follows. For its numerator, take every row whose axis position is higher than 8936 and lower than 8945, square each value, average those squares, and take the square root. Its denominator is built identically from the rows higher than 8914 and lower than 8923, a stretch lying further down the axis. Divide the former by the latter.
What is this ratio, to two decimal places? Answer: 0.97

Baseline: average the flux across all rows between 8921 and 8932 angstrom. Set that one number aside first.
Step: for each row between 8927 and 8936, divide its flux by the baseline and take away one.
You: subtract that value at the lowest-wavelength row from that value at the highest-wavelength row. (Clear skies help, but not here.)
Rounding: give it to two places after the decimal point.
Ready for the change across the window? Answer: 0.15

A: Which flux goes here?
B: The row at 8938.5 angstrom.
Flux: 23.03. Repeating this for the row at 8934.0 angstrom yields 23.29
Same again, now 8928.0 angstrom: 20.85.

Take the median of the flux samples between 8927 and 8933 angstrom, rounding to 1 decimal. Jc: 20.9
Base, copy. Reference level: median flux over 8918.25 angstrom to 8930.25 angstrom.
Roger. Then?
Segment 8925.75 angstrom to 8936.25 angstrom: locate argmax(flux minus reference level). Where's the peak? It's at 8935.5 angstrom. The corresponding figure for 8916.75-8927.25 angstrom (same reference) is 8920.5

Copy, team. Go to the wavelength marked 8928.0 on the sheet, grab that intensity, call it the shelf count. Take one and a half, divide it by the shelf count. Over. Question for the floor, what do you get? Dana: 0.072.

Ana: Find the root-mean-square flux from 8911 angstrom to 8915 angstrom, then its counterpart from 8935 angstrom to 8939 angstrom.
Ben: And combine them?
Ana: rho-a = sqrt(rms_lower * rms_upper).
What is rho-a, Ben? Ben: 21.8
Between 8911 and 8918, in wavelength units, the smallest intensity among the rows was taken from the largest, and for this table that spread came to 2.2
